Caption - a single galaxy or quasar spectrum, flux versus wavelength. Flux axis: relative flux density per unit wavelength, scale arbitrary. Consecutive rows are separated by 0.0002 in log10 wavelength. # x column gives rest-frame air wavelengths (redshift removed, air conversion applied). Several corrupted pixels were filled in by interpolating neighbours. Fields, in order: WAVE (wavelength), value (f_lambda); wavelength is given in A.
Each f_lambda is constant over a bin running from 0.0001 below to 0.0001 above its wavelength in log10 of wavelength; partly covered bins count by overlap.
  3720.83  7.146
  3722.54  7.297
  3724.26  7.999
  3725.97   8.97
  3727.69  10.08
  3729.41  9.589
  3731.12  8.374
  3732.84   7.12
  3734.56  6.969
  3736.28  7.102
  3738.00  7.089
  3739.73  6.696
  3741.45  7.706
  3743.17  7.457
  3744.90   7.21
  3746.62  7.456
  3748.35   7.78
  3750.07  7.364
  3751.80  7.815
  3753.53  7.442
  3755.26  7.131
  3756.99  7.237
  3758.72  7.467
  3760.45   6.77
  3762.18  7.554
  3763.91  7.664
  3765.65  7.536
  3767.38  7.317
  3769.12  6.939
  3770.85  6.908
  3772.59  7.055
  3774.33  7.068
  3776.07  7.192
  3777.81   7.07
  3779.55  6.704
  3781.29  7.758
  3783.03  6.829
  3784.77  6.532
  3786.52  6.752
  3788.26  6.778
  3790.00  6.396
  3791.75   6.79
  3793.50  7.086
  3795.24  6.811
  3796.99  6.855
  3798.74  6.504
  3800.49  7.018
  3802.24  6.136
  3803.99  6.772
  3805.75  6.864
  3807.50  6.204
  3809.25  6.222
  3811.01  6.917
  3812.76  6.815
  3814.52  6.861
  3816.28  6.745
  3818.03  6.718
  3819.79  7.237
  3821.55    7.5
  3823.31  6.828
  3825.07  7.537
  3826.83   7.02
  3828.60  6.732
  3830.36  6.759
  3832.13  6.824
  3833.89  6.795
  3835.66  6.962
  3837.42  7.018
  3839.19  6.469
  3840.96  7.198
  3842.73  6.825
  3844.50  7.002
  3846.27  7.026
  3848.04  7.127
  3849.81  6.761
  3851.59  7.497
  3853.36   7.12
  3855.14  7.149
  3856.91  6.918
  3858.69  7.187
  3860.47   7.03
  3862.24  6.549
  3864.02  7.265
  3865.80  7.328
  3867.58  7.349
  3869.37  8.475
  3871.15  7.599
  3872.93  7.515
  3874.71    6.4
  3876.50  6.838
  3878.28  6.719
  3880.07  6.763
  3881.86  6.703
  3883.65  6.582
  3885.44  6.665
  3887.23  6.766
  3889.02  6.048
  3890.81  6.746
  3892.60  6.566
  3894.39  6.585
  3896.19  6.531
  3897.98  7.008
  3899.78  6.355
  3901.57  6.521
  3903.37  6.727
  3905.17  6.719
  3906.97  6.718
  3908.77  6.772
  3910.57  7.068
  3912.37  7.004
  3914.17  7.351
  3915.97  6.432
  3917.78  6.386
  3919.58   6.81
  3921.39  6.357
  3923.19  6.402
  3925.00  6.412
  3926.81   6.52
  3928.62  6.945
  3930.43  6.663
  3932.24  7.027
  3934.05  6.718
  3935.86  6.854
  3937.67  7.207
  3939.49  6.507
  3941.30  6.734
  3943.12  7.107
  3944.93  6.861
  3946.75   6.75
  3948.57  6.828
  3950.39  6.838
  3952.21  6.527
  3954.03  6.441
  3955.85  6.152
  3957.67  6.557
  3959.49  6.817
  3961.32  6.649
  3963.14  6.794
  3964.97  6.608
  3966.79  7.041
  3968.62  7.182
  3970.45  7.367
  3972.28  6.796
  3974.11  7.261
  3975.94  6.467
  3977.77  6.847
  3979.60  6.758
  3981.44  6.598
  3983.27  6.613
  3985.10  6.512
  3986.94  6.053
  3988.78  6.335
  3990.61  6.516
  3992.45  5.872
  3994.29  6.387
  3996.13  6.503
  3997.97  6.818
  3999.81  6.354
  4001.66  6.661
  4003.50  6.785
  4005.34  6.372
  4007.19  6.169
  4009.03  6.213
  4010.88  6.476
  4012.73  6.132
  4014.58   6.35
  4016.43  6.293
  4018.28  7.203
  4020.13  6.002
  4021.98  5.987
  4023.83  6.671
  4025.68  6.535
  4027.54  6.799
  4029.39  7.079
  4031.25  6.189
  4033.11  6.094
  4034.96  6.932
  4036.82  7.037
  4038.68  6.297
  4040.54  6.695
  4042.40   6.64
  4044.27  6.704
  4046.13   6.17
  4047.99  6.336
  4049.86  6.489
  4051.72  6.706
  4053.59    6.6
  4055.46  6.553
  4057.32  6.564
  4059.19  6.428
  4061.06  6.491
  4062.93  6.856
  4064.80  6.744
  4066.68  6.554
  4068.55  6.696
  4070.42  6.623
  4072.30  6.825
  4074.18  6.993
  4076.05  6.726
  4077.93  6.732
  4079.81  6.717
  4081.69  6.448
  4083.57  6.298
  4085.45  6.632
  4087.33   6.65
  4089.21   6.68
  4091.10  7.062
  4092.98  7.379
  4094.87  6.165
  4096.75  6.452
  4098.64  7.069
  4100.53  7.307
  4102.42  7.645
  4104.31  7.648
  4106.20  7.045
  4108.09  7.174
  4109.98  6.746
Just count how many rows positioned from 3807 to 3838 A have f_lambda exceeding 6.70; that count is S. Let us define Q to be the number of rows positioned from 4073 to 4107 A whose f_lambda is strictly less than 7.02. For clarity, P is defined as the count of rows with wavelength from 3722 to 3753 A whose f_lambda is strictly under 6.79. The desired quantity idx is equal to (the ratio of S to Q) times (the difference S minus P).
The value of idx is 22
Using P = 1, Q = 11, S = 16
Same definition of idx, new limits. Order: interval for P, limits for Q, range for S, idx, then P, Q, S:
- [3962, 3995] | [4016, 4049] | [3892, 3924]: -1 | 11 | 15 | 9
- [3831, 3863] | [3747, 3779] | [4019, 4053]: 6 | 3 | 3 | 6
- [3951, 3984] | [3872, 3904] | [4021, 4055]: -1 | 10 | 17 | 6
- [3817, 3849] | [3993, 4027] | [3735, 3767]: 13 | 4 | 17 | 17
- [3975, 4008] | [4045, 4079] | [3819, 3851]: 1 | 16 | 18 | 17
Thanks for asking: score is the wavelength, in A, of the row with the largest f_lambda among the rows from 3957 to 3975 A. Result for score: 3970.45 A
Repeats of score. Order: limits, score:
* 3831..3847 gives 3840.96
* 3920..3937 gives 3932.24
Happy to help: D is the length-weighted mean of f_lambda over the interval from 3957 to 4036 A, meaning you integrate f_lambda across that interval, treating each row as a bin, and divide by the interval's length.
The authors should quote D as 6.573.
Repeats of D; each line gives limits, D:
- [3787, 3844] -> 6.820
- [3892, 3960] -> 6.705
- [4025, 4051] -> 6.572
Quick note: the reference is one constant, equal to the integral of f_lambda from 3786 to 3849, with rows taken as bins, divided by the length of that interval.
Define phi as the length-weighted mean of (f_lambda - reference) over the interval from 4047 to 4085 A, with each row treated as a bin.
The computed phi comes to -0.22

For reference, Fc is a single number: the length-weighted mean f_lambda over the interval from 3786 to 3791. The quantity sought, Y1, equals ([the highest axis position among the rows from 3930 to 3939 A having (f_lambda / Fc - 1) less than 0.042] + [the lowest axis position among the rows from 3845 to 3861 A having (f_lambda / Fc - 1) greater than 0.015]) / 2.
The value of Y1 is 3891.1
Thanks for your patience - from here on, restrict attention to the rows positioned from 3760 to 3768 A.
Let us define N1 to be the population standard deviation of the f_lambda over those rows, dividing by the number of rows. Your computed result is 0.32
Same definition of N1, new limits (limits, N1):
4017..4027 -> 0.45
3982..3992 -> 0.20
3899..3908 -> 0.15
